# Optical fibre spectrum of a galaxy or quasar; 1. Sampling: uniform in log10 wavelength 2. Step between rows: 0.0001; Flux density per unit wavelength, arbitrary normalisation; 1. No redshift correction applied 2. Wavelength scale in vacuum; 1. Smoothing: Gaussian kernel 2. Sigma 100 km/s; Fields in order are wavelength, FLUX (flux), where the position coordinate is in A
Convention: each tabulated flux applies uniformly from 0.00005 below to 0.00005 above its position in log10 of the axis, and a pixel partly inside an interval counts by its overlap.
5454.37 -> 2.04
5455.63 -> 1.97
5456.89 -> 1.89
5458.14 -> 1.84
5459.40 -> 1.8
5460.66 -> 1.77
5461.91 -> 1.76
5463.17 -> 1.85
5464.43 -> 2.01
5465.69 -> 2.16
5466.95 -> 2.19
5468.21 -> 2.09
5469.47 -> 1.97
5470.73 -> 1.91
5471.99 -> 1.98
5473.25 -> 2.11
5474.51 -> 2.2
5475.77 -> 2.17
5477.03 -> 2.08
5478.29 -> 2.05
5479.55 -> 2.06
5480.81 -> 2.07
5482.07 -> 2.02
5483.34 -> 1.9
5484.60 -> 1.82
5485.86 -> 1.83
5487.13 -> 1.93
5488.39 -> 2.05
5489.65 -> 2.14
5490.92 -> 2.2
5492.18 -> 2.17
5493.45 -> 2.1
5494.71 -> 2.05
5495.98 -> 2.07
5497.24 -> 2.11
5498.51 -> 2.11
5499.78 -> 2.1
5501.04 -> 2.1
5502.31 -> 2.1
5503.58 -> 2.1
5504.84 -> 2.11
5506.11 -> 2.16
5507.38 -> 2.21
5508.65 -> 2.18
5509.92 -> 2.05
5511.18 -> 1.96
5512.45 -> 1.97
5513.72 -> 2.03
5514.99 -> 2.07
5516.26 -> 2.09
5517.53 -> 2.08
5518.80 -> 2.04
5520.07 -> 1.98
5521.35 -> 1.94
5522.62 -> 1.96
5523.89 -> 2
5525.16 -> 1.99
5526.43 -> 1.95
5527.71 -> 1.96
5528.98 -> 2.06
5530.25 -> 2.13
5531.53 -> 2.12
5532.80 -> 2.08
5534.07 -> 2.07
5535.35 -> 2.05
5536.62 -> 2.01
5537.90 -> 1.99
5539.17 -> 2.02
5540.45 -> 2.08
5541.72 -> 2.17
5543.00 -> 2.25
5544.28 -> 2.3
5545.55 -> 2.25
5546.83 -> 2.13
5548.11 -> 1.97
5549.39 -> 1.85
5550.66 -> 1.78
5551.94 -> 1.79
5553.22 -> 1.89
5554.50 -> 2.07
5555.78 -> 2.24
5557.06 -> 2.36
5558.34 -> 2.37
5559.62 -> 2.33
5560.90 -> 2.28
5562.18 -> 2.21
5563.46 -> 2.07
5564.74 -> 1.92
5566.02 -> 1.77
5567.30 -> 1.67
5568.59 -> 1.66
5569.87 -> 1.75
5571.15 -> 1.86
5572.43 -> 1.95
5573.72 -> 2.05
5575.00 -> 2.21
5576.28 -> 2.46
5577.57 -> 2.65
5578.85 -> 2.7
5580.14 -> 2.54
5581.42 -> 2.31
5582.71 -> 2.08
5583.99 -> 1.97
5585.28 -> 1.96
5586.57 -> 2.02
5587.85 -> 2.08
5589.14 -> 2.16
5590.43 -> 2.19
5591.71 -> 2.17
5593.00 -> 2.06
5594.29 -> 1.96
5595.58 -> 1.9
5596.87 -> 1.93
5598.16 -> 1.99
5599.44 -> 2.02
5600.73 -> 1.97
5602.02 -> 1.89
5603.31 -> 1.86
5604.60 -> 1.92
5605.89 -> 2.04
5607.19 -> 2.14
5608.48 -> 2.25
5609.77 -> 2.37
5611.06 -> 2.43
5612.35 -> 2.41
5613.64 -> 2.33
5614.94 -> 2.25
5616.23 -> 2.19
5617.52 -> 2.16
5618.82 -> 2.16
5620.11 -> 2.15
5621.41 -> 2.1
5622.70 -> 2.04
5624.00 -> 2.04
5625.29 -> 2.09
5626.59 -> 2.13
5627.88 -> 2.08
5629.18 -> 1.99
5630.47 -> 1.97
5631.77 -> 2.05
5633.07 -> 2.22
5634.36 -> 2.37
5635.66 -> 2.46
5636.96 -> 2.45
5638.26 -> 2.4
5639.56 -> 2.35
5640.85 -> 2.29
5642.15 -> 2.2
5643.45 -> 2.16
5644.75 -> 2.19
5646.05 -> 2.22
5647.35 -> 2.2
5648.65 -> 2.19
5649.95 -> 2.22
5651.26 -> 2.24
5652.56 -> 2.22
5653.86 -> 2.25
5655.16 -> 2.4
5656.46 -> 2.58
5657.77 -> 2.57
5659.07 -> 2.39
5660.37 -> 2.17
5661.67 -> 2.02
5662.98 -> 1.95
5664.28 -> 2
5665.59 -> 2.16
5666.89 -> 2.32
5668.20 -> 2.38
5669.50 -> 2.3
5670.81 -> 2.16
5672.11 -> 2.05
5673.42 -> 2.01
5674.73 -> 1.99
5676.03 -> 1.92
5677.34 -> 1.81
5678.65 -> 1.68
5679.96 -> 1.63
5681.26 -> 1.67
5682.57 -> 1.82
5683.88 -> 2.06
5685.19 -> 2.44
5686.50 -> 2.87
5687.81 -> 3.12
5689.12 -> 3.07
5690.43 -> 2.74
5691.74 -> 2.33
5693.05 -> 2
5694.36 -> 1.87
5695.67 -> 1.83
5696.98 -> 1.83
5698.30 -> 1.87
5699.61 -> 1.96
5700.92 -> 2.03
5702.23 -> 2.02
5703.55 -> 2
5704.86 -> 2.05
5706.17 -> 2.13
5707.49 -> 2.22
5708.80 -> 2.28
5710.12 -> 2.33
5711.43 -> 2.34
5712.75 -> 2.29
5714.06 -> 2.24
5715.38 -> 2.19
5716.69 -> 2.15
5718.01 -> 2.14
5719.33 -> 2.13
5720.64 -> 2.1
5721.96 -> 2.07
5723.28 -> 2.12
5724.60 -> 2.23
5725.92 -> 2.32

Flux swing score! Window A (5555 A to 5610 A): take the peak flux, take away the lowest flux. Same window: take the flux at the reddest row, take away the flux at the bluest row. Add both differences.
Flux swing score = 1.2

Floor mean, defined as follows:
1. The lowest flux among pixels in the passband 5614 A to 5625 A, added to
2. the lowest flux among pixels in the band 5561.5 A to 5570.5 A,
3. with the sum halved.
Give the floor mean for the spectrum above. 1.85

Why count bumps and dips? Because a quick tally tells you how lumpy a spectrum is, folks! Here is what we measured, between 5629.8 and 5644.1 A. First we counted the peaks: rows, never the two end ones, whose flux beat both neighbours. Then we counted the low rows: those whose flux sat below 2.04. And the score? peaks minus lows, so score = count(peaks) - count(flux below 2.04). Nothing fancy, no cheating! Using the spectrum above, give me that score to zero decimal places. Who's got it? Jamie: 0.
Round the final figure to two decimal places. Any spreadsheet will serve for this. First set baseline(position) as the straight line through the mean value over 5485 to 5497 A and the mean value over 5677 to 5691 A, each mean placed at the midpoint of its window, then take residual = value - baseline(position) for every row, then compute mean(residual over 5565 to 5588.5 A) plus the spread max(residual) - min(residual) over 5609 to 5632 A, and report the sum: 0.42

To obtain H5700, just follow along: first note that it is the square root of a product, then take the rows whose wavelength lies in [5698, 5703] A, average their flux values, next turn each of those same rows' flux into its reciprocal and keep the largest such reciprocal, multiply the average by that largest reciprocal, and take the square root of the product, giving 1.03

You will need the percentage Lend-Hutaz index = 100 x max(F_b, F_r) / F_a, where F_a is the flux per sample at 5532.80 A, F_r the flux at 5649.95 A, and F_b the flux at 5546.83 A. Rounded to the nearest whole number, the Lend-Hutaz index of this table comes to 107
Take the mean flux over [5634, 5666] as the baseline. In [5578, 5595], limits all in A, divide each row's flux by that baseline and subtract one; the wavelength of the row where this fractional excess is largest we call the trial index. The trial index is 5578.85 A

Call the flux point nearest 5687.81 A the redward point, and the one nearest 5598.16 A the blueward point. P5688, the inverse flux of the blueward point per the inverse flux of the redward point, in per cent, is 157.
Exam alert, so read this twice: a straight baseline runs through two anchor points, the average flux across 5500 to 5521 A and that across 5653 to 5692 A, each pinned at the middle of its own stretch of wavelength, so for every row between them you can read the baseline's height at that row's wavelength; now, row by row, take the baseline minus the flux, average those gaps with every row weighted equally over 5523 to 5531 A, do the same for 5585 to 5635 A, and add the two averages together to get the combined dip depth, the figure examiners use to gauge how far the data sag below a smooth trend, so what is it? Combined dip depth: 0.14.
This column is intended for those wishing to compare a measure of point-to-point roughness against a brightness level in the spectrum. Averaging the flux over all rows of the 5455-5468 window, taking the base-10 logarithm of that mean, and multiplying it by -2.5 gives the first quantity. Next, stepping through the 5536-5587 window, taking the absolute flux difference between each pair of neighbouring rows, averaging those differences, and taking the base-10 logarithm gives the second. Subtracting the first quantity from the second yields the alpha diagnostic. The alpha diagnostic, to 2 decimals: -0.28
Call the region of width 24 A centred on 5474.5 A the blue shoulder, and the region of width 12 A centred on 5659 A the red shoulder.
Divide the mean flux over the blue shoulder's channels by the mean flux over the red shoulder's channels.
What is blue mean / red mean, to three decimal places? 0.896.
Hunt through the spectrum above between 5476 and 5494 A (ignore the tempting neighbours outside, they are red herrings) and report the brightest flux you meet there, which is 2.2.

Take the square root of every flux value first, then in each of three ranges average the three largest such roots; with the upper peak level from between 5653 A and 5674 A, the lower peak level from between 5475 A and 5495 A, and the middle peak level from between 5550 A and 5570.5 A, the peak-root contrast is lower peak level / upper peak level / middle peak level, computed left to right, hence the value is 0.607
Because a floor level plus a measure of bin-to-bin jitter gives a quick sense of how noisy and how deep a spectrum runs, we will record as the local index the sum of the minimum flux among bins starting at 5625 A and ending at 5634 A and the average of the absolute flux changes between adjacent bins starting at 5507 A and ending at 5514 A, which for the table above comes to 2.03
